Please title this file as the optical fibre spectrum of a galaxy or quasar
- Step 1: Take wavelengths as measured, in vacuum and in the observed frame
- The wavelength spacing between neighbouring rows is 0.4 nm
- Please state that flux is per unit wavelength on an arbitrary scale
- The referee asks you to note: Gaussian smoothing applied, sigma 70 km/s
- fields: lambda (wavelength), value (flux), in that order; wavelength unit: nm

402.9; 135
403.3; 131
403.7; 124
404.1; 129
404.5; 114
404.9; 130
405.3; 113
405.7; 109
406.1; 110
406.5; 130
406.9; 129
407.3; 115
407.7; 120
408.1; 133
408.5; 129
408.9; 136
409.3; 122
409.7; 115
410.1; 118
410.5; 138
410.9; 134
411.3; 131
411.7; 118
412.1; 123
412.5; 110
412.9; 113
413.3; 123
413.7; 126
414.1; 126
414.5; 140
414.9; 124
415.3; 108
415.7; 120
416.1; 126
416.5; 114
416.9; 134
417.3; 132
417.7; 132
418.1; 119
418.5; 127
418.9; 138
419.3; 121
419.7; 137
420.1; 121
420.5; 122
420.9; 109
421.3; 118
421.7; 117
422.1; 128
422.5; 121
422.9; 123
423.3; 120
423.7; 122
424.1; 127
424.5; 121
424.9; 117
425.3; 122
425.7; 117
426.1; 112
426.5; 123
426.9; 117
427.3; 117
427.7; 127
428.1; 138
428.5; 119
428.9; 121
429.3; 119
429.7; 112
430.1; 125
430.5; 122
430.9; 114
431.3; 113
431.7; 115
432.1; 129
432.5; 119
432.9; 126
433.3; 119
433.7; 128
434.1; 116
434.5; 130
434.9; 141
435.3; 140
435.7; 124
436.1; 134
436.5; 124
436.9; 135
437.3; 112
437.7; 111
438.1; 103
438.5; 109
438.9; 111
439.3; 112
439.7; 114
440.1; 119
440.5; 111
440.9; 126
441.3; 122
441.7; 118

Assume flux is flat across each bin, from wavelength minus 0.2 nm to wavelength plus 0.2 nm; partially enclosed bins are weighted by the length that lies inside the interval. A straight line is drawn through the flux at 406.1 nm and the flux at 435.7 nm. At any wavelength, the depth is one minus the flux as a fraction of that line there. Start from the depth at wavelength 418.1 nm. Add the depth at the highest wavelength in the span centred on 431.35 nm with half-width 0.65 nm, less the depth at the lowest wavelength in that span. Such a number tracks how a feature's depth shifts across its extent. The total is -0.03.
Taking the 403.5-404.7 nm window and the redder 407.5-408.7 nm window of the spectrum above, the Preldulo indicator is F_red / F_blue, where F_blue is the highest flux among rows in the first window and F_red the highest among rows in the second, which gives 1.03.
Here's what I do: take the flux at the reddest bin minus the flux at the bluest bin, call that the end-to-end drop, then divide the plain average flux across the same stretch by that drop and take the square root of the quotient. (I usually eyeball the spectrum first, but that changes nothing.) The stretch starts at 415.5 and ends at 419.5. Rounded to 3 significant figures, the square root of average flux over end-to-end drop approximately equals 11.2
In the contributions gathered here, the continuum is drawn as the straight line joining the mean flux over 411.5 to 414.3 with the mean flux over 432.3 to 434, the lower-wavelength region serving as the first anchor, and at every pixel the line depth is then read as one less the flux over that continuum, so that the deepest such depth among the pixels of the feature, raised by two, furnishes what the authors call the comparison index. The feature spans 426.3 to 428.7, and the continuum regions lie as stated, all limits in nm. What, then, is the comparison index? 2.04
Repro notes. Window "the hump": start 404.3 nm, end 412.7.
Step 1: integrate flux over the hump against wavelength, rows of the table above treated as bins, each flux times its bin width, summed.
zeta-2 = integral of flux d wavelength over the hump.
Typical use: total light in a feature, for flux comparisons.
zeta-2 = 1031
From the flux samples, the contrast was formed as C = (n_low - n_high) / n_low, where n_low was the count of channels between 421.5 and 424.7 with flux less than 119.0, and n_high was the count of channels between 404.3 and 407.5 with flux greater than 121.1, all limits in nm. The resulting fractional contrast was -2.0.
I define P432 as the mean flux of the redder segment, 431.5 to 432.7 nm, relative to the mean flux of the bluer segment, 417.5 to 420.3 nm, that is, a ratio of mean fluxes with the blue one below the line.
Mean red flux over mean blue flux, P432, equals 0.95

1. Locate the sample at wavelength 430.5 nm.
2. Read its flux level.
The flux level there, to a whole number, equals 122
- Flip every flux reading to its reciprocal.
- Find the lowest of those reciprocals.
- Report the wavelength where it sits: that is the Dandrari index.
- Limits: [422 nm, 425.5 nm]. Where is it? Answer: 422.1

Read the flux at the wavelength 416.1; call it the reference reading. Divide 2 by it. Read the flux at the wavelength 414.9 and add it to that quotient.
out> 124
